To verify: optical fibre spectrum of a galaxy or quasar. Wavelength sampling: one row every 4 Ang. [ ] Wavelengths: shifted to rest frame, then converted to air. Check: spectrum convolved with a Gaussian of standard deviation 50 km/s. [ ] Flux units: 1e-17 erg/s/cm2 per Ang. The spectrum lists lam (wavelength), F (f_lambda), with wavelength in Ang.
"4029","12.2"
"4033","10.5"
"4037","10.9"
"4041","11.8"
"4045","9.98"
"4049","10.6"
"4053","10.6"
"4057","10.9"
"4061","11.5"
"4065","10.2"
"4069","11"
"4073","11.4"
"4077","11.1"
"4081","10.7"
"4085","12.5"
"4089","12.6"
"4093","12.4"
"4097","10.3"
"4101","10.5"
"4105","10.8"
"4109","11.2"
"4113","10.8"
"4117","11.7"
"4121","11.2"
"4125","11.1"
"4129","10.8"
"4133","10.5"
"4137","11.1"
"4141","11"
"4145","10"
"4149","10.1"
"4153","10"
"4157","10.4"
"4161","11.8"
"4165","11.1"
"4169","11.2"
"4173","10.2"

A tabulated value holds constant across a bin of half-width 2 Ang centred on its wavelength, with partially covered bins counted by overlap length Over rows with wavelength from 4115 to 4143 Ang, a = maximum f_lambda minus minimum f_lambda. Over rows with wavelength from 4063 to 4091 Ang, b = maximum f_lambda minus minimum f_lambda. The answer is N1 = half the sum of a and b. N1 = 1.80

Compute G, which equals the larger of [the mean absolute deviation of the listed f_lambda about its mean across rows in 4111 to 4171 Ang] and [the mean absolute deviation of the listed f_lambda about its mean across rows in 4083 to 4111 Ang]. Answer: 0.882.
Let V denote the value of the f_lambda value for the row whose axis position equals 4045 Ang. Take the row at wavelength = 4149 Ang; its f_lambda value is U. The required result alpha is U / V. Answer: 1.01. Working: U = 10.1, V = 9.98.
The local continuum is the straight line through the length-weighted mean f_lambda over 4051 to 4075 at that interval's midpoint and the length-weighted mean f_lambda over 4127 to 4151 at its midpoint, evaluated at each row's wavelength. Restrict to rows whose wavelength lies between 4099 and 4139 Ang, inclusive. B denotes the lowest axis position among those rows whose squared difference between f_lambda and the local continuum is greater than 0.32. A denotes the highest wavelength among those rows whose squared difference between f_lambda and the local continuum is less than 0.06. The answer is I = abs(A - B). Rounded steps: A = 4133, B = 4117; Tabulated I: 16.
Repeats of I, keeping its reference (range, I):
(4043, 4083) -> 36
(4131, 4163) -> 4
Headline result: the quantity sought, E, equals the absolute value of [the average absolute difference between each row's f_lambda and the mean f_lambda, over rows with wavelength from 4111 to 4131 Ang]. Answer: 0.26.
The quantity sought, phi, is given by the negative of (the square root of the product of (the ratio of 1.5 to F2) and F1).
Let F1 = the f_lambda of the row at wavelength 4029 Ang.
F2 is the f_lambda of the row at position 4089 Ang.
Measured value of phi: -1.21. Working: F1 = 12.2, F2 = 12.6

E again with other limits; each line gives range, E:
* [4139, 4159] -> 0.32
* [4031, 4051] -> 0.48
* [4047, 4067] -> 0.35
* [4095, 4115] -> 0.26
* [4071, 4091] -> 0.71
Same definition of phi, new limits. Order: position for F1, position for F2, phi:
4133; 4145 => -1.25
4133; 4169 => -1.19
